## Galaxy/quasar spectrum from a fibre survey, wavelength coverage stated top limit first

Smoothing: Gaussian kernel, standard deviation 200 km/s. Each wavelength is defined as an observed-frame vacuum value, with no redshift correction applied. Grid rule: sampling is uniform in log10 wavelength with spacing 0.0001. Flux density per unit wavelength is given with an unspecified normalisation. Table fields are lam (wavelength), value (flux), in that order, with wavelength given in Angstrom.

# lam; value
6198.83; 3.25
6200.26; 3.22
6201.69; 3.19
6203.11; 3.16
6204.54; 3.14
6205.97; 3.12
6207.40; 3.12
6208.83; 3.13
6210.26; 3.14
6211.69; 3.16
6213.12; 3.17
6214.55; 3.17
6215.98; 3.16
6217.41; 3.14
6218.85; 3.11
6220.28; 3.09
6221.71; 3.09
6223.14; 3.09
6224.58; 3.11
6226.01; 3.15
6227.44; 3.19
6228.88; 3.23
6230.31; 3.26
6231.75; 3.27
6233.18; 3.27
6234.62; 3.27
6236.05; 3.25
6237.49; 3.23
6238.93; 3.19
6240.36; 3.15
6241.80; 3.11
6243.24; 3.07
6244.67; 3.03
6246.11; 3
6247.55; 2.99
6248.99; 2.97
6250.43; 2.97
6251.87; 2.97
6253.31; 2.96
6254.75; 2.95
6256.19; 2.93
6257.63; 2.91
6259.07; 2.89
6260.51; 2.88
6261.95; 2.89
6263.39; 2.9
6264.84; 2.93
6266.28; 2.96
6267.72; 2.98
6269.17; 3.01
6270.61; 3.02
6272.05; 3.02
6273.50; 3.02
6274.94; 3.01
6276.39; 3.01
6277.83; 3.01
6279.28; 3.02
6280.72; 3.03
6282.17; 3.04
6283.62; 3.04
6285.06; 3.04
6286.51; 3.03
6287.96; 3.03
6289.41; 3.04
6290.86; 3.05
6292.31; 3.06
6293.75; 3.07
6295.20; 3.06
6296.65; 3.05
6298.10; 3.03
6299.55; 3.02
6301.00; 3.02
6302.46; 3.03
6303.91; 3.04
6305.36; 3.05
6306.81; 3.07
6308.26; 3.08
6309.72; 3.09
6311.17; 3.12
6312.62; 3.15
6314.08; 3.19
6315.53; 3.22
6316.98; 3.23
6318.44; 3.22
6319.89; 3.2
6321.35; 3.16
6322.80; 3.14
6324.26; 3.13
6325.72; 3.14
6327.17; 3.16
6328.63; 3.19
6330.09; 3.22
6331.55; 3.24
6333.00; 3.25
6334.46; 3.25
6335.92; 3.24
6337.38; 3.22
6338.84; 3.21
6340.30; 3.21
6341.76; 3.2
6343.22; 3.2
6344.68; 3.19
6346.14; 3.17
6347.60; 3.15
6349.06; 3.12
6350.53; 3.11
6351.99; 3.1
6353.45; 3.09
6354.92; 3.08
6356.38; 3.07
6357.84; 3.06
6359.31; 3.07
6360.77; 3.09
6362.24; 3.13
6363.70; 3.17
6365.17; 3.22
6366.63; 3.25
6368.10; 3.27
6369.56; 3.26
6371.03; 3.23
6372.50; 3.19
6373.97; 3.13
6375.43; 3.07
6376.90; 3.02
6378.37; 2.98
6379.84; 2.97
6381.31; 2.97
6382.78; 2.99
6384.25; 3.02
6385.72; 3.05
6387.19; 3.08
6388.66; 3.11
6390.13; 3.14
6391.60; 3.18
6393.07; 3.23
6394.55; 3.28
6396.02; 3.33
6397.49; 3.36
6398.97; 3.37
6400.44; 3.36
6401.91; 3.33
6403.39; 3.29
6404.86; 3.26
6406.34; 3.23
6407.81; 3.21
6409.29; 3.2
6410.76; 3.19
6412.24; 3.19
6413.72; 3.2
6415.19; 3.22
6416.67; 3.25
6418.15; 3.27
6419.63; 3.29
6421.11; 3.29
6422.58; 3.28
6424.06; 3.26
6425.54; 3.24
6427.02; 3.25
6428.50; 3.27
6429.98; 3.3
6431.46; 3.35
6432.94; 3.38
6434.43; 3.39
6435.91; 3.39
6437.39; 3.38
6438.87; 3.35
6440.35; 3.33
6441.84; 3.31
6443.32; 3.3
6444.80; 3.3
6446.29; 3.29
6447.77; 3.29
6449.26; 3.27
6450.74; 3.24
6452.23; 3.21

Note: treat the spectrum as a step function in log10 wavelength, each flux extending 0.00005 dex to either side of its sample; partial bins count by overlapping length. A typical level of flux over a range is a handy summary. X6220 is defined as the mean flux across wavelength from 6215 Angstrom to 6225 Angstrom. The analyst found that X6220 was 3.11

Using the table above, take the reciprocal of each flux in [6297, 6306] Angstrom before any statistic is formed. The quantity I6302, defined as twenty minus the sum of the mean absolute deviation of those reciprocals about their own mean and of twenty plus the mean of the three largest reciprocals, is -0.332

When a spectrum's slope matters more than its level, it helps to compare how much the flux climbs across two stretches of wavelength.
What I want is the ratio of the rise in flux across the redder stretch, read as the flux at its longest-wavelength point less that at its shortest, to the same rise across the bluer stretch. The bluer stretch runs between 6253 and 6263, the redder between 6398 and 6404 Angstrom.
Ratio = 1.1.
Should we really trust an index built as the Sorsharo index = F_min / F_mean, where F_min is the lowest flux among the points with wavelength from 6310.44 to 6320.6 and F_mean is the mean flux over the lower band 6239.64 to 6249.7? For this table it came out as 1.02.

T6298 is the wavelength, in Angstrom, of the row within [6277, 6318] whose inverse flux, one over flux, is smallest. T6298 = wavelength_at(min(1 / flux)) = 6316.98 Angstrom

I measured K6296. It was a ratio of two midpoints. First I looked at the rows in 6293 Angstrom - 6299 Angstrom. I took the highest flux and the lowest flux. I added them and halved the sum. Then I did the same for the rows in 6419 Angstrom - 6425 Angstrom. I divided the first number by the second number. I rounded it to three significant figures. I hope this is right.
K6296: 0.931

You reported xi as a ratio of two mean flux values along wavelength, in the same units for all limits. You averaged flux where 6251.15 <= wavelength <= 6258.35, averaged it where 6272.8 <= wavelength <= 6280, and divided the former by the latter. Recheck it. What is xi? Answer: 0.98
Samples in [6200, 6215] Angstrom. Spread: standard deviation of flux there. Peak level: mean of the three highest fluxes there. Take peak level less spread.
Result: 3.16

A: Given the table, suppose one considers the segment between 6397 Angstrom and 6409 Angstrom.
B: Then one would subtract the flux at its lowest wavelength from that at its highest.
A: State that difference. -0.15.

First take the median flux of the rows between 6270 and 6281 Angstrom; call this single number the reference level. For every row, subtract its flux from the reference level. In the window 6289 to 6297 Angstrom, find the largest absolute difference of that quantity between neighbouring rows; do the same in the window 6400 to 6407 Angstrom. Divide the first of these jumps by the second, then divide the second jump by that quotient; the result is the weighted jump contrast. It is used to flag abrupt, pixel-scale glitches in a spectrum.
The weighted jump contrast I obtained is 0.160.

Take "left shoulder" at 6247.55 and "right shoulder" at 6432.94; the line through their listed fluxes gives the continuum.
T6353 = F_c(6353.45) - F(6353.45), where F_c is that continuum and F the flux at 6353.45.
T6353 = 0.12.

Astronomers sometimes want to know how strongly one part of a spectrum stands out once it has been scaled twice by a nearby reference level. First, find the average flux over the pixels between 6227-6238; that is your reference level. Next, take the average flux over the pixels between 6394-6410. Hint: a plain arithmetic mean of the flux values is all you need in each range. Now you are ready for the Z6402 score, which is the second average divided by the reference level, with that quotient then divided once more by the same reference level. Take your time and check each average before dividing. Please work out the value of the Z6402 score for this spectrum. 0.312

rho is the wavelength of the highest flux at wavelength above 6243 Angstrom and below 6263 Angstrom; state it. 6243.24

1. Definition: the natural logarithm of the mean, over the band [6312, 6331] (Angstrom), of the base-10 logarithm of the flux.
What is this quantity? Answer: -0.688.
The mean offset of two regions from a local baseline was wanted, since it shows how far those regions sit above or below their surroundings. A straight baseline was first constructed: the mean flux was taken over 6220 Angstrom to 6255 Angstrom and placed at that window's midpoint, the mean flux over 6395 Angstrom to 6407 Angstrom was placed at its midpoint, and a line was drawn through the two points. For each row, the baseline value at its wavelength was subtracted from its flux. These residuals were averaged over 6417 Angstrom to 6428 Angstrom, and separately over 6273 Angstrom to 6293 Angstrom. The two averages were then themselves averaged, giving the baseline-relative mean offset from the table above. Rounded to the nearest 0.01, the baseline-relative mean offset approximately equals -0.11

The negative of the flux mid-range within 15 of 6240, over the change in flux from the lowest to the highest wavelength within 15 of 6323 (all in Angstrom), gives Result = -22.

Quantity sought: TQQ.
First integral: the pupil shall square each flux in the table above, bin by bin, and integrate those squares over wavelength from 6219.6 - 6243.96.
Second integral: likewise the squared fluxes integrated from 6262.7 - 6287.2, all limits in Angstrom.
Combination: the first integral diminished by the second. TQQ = 25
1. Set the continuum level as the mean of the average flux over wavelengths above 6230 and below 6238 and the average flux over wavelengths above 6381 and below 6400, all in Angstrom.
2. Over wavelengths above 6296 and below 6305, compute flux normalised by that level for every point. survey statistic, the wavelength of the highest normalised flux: 6296.65 Angstrom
